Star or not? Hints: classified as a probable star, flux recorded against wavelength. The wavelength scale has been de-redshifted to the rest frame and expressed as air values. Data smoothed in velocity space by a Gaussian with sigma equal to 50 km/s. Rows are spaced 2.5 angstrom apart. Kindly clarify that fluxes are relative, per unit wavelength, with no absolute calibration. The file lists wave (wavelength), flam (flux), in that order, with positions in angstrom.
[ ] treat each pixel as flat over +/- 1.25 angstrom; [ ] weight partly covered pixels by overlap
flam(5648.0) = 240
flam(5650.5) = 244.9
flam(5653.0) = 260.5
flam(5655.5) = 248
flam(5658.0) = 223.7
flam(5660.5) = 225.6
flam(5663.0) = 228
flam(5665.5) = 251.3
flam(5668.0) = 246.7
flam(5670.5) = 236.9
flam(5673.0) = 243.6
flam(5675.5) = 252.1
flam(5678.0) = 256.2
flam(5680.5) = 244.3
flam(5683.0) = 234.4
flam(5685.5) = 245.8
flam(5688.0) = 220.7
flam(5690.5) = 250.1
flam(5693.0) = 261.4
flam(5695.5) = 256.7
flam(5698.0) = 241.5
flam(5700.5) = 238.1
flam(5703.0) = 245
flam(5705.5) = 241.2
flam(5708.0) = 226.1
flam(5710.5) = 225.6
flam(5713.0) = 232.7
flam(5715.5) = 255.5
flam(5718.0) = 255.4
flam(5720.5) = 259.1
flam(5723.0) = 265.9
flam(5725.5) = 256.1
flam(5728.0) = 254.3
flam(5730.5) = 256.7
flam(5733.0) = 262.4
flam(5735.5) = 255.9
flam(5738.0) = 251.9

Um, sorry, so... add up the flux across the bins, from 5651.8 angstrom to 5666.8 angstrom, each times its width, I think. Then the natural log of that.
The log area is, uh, 8.19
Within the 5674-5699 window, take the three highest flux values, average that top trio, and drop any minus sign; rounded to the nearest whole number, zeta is 258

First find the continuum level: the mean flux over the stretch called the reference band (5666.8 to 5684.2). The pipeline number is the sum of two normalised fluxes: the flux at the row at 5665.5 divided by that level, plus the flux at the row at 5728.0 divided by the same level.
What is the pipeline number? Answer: 2.06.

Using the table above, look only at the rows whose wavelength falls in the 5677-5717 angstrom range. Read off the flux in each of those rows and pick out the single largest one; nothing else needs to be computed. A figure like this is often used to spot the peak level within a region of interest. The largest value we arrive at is 261.4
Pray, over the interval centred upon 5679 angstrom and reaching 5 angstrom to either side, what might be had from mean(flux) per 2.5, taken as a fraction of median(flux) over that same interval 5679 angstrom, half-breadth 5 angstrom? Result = 0.398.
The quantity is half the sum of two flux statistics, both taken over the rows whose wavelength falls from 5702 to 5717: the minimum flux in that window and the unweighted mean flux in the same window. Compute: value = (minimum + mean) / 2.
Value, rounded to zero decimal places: 232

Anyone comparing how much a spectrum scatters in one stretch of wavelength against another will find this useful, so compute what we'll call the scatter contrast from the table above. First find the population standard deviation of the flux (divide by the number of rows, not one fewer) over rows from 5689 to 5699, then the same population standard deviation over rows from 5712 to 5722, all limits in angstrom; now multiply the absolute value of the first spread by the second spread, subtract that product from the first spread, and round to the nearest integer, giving -71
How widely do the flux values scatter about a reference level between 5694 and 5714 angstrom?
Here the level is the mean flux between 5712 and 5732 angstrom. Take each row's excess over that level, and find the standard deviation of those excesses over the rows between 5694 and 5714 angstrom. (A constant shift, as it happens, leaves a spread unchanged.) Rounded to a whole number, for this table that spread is 10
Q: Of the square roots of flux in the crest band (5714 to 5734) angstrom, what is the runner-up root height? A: 16.20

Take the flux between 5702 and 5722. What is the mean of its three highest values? 257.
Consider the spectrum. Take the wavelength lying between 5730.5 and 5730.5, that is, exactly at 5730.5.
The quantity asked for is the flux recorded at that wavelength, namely 256.7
